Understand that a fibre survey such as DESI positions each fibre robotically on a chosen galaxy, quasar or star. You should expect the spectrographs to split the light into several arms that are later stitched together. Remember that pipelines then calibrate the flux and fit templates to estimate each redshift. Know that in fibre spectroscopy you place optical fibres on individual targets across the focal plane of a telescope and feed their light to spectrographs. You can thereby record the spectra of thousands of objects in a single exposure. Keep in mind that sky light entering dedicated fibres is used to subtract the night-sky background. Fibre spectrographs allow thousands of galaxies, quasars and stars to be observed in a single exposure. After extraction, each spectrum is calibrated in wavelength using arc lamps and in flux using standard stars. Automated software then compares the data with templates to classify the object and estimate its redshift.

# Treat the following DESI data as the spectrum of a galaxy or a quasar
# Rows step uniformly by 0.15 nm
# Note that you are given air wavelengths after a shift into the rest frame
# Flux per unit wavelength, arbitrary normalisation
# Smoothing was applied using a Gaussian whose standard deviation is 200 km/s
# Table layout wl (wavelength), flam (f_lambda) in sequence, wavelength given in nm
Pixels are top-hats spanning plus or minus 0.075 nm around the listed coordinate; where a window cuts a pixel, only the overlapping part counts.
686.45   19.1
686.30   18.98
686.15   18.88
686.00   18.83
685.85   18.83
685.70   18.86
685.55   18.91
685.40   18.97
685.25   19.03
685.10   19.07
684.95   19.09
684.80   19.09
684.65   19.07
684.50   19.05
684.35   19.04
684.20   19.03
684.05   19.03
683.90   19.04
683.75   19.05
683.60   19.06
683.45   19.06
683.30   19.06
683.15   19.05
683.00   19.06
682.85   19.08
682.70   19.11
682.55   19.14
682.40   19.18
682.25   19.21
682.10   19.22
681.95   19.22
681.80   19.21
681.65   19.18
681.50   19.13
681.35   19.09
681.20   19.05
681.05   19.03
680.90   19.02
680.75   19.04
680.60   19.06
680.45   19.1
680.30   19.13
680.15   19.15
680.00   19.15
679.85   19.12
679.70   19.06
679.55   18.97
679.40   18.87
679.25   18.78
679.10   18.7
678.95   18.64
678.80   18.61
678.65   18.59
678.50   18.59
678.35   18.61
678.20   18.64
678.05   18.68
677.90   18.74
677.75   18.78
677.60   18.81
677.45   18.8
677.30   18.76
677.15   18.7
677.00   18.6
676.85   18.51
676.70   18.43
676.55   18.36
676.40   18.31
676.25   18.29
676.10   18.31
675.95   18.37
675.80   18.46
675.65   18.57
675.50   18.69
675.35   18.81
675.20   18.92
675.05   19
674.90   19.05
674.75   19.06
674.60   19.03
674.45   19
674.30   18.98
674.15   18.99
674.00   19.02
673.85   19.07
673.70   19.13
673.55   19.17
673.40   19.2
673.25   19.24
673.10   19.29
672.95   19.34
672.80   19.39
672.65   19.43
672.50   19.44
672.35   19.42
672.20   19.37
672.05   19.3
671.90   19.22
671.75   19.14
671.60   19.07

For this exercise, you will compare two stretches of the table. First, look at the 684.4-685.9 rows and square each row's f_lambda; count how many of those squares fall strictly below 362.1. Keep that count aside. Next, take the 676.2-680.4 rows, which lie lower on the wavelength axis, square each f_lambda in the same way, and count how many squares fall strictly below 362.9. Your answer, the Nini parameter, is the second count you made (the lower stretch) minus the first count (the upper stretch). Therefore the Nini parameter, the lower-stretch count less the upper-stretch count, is 19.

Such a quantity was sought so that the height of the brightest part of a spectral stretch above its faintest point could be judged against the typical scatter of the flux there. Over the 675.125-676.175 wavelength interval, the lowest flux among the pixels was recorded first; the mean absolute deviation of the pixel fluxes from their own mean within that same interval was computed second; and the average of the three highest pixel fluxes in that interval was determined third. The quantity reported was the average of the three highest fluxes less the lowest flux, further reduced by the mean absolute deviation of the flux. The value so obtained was 0.31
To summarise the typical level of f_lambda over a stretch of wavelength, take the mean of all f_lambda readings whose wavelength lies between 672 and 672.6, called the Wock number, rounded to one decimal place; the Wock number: 19.4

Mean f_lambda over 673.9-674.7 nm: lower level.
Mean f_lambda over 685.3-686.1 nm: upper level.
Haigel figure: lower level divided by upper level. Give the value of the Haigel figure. 1.007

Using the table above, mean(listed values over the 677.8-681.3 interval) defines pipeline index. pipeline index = 18.88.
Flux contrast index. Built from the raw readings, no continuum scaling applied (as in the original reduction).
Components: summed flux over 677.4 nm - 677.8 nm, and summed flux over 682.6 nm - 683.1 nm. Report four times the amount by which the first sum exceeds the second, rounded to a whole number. -3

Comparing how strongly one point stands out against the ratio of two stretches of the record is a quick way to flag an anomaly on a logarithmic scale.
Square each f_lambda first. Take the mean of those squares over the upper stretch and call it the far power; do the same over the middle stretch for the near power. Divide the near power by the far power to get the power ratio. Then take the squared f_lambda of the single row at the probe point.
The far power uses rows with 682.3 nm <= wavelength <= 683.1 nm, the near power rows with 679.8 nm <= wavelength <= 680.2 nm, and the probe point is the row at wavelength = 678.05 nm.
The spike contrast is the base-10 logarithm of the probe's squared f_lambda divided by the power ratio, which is 2.542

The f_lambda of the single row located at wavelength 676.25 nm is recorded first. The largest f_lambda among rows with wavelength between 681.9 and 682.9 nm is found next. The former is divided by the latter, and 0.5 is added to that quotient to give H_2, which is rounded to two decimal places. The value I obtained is 1.45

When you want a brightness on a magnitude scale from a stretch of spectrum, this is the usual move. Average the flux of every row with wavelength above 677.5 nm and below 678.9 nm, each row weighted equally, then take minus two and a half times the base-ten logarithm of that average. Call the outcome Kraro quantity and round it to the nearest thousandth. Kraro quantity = -3.178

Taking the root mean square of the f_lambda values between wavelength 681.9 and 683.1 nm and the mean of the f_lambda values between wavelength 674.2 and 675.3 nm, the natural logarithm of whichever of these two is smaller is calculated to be 2.94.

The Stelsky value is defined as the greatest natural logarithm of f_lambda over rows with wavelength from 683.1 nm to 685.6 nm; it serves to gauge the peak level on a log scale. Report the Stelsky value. 2.95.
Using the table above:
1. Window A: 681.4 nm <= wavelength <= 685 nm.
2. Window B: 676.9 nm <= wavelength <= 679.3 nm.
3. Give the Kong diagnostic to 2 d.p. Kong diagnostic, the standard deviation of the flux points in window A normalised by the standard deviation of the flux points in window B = 0.83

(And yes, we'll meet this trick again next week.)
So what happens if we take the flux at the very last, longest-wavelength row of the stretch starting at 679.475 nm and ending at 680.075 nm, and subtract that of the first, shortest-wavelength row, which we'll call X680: 0.18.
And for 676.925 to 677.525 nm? 0.20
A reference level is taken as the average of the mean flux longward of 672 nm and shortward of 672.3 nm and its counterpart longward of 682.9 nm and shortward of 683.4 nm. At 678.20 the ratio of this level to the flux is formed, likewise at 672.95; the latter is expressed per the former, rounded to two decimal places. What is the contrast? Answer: 0.96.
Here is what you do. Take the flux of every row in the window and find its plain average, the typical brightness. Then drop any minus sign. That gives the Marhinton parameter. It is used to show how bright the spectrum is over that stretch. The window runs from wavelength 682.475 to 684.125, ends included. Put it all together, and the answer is 19.1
